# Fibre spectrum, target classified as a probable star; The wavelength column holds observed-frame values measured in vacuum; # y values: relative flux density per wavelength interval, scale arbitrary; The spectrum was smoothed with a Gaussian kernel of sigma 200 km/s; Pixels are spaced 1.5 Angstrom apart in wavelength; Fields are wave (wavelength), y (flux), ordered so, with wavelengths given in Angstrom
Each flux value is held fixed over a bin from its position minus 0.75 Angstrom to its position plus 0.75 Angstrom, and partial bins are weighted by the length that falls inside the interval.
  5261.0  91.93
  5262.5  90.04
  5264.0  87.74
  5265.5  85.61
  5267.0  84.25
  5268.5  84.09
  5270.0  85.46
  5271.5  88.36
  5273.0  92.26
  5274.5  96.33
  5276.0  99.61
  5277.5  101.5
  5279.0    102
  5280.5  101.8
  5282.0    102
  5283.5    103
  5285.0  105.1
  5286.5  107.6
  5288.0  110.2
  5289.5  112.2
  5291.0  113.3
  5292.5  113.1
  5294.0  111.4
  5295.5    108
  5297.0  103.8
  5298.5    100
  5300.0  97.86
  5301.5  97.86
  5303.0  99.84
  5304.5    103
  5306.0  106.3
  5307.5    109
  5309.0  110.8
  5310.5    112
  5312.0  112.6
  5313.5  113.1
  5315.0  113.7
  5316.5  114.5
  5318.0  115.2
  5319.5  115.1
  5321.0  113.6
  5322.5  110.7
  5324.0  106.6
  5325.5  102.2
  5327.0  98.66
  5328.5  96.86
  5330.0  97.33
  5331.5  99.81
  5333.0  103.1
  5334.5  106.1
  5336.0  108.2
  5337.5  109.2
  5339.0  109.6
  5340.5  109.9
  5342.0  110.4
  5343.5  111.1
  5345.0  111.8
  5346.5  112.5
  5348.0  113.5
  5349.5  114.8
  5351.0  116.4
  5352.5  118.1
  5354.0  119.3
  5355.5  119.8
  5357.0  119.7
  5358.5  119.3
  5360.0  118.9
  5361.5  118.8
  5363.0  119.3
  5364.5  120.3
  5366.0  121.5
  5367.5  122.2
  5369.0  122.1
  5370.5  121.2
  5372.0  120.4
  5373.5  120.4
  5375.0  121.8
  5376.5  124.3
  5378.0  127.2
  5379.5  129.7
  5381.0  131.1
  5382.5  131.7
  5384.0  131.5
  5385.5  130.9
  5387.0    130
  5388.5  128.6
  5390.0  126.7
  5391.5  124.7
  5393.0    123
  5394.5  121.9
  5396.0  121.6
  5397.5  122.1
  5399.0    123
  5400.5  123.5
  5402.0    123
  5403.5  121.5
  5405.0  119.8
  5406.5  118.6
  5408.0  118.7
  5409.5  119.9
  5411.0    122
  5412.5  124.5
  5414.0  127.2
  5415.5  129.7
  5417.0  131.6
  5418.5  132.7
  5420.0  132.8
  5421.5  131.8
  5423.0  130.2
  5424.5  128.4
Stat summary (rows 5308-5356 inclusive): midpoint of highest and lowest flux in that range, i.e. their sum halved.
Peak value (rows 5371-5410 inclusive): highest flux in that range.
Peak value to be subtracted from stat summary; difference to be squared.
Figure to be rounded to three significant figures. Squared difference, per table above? 546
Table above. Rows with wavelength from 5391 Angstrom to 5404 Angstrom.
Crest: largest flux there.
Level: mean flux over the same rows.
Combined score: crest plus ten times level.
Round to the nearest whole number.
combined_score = 1352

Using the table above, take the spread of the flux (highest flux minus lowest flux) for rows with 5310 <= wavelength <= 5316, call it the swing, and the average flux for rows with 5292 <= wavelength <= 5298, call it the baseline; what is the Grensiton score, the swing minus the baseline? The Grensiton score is -107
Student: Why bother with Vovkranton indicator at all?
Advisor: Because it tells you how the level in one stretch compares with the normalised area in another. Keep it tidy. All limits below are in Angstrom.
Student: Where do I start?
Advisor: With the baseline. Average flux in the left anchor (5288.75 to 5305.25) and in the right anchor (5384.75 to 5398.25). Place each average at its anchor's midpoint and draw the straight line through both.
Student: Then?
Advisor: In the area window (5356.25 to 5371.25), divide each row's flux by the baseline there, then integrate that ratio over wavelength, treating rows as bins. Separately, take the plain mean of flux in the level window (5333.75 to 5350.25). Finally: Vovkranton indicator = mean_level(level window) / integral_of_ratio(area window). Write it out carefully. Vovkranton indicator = 7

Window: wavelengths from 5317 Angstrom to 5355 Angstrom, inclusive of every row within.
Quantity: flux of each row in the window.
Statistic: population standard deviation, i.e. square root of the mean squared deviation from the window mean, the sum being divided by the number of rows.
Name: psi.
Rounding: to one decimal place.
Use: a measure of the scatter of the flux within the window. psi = 6.3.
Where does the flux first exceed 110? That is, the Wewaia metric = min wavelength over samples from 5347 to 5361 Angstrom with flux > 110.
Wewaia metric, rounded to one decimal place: 5348.0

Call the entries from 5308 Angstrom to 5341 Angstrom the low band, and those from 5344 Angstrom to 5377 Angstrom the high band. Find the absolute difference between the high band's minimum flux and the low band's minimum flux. 15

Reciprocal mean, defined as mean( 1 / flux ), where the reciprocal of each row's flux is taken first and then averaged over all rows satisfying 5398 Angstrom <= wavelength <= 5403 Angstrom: 0.0081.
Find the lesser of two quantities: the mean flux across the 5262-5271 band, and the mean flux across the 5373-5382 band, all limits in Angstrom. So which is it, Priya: 86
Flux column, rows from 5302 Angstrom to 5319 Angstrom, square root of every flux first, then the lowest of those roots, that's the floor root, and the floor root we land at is 10.0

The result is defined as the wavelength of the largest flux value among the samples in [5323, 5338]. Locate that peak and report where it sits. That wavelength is 5337.5 Angstrom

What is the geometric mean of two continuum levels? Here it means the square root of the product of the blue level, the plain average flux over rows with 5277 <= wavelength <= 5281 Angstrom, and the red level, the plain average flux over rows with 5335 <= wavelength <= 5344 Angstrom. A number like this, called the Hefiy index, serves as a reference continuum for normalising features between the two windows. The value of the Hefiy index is 106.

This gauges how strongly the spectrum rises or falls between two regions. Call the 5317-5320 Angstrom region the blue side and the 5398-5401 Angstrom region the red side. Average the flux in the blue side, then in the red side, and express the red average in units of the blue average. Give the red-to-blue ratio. 1.07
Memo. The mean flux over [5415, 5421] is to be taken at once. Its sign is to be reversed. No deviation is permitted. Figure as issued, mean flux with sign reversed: -132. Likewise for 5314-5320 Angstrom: -115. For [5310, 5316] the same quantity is -113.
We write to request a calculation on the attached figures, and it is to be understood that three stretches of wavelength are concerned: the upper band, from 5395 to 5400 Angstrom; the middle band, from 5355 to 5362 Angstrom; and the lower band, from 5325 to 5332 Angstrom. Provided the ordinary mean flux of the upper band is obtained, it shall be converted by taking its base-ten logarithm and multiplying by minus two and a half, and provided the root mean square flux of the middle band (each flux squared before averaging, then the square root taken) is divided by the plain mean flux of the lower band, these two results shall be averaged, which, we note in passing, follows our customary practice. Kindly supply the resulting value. -2.01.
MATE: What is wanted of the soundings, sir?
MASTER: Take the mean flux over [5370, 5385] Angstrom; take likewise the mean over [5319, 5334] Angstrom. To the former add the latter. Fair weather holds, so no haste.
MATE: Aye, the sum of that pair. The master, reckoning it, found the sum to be 230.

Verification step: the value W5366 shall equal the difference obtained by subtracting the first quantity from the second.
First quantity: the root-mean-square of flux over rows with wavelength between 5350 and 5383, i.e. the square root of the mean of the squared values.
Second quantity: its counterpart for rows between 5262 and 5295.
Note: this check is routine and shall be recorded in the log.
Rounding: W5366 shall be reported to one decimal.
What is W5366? -22.6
